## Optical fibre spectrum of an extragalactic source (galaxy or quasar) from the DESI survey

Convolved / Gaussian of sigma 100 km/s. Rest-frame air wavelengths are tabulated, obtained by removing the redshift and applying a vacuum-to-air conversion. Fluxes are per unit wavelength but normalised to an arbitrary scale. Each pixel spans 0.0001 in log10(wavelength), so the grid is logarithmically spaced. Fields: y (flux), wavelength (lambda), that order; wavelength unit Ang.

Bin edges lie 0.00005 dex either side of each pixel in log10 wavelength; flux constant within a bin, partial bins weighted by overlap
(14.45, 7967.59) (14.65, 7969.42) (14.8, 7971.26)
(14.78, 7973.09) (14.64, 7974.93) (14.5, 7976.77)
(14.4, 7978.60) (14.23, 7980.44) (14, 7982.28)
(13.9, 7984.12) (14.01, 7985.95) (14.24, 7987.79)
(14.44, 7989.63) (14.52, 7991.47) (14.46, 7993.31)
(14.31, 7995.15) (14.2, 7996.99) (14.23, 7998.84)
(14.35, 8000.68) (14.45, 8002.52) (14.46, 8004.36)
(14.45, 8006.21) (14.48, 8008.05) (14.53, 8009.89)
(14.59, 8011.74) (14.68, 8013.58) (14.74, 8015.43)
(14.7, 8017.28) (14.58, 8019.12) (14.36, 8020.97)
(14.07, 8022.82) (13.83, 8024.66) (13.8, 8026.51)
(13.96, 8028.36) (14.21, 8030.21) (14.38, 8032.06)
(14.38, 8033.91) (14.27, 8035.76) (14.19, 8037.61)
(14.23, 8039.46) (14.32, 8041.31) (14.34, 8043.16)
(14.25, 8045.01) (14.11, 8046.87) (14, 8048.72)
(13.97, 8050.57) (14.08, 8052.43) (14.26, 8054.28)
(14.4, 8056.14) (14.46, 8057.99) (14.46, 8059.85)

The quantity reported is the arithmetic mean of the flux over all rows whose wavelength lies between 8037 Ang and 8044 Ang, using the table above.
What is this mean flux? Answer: 14.3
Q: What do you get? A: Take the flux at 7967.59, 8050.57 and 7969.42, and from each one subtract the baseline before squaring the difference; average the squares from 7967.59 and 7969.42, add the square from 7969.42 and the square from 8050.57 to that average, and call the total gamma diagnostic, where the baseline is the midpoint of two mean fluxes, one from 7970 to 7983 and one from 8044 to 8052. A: 0.32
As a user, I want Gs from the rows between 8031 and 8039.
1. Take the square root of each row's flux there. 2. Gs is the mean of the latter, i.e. 3.78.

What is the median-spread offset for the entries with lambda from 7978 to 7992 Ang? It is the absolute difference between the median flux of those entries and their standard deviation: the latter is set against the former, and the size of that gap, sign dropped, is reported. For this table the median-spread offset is 14.0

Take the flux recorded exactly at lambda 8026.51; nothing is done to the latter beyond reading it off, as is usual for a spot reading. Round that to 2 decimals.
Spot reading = 13.80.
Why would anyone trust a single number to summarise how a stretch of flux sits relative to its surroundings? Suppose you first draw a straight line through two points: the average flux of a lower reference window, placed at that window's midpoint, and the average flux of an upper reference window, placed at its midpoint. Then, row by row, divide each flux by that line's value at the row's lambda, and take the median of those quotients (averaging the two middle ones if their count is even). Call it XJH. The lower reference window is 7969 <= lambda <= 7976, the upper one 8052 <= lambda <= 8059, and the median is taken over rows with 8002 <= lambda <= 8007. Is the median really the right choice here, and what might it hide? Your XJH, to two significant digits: 0.99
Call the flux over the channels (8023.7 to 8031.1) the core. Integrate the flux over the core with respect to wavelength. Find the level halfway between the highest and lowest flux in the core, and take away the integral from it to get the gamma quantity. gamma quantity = -89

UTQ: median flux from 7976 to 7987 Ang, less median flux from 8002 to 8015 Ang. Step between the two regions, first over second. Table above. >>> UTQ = -0.36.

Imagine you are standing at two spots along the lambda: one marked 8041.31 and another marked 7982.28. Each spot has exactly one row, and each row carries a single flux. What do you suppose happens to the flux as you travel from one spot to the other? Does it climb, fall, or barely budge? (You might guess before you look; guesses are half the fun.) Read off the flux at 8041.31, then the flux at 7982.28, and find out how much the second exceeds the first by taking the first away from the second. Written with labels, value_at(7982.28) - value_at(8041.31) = -0.32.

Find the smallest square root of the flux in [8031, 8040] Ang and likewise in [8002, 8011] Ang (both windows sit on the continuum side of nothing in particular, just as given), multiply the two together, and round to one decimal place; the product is 14.3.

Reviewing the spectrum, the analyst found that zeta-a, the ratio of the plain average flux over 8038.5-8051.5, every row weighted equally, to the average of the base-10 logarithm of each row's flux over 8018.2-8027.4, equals 12.3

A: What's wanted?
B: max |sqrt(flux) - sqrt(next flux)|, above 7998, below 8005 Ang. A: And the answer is 0.016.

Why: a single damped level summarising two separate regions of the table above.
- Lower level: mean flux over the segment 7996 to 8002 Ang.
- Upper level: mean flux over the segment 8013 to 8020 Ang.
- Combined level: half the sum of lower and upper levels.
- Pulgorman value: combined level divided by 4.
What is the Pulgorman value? 3.617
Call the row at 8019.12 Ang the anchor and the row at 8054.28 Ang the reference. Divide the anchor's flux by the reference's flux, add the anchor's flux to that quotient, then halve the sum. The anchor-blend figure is 7.80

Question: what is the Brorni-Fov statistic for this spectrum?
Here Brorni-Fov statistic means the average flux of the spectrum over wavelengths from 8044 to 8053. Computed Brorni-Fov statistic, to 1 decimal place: 14.1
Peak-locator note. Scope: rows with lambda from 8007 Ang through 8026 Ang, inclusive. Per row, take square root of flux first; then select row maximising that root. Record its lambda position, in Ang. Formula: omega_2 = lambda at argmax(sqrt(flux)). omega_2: 8015.43 Ang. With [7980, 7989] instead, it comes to 7987.79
